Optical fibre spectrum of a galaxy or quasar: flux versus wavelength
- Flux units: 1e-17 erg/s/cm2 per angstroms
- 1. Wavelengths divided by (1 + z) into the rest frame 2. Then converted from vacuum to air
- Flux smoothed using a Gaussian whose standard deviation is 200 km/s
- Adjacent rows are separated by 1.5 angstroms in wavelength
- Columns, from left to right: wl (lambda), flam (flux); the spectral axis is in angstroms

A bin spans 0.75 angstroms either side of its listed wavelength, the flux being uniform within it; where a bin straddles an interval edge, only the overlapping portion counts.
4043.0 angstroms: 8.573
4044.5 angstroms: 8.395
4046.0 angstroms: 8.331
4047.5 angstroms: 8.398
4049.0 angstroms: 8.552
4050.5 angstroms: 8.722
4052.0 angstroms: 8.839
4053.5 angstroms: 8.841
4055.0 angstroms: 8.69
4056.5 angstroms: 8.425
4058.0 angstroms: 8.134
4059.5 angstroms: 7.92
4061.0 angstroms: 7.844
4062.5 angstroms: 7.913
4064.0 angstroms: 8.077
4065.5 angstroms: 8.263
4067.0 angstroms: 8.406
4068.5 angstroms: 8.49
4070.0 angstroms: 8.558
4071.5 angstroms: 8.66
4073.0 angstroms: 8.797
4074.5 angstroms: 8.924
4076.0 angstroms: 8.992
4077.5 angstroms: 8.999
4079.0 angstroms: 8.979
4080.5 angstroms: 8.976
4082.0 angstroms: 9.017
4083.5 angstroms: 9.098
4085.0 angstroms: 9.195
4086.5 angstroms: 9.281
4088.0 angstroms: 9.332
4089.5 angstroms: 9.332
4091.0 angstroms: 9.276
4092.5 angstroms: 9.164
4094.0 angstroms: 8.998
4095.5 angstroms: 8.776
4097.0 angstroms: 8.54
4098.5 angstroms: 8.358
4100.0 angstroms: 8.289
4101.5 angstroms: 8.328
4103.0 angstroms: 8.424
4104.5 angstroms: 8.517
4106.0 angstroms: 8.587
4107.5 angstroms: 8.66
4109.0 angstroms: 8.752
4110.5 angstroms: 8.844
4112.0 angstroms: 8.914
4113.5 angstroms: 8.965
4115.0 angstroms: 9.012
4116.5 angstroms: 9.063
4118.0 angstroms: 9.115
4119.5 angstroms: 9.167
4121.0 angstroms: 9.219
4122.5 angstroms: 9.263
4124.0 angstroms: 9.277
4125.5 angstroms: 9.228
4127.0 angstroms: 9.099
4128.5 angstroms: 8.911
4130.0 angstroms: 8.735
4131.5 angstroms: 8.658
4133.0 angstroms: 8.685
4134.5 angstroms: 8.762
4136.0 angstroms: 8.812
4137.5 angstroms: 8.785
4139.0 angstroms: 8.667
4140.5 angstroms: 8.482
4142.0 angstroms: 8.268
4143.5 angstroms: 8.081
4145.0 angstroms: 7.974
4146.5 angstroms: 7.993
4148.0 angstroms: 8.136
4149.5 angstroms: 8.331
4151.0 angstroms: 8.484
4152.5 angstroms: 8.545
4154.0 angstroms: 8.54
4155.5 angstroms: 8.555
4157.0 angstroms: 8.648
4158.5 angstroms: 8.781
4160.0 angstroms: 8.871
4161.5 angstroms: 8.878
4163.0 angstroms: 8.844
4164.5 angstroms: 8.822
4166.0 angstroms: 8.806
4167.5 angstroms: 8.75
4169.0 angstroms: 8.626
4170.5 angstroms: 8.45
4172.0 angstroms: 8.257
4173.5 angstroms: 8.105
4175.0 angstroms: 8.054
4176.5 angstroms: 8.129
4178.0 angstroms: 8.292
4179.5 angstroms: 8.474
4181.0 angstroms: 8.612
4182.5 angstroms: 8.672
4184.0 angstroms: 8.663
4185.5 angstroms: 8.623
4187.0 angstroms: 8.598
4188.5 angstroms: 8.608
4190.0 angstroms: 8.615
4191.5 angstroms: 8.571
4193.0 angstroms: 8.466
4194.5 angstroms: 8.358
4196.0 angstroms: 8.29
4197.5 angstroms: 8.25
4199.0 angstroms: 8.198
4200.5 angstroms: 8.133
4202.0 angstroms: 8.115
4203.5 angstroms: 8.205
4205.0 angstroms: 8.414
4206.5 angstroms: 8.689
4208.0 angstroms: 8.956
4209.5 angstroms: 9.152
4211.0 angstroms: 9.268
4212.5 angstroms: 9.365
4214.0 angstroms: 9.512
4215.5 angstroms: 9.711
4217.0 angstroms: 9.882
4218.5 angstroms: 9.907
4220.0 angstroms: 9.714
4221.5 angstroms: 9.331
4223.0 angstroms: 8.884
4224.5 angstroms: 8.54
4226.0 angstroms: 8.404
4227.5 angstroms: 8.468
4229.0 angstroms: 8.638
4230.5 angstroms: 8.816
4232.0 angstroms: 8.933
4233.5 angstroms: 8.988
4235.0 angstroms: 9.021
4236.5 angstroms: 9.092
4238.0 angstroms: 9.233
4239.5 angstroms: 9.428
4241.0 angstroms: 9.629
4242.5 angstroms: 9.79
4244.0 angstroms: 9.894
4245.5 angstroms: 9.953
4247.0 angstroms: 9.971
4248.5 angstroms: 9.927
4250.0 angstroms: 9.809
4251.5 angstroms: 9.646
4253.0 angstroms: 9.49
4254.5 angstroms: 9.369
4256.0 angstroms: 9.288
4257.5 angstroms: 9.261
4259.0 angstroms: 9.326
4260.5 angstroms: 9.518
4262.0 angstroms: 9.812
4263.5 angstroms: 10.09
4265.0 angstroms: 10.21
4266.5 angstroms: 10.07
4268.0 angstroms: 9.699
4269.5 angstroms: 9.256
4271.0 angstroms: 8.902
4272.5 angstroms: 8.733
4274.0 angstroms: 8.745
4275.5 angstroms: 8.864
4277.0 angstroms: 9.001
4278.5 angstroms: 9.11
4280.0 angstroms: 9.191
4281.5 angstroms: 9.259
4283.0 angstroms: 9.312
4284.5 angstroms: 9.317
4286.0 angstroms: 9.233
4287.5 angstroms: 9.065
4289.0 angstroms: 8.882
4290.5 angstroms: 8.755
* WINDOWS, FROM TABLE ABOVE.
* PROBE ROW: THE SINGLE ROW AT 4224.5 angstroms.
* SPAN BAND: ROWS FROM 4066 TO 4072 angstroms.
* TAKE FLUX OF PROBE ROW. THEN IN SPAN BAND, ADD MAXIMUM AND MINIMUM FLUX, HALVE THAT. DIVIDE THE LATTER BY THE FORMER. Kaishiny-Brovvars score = 1.00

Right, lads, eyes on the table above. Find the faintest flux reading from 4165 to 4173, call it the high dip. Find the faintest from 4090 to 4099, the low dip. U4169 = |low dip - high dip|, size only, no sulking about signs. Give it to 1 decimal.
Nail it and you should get 0.1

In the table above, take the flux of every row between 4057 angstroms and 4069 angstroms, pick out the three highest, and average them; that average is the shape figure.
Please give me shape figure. 8.4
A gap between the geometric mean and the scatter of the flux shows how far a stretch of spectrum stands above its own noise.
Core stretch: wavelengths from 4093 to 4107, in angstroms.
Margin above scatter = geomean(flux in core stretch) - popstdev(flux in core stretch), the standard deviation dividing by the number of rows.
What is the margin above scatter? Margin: 8.32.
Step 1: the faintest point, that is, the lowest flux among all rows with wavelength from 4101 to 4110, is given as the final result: 8.328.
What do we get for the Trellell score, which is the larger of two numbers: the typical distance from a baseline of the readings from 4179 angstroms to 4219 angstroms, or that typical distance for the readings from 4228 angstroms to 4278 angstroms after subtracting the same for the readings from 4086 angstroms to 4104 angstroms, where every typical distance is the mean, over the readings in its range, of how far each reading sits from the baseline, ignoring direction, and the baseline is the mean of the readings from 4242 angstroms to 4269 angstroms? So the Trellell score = 1.00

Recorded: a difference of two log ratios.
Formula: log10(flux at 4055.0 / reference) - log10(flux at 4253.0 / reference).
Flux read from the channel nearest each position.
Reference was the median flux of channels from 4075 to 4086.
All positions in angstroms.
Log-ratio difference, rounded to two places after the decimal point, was -0.04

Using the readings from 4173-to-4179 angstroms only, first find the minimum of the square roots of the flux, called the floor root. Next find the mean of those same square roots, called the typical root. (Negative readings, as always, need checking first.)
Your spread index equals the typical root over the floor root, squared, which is 1.01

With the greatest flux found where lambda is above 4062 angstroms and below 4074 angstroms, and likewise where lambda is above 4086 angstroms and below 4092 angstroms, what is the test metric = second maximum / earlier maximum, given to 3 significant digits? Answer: 1.06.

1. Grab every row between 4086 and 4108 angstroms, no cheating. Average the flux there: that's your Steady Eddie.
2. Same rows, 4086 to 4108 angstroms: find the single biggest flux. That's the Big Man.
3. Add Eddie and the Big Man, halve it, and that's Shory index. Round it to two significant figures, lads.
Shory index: 9.1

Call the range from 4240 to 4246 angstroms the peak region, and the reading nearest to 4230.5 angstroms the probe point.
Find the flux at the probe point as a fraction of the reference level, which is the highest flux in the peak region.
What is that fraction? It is 0.89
